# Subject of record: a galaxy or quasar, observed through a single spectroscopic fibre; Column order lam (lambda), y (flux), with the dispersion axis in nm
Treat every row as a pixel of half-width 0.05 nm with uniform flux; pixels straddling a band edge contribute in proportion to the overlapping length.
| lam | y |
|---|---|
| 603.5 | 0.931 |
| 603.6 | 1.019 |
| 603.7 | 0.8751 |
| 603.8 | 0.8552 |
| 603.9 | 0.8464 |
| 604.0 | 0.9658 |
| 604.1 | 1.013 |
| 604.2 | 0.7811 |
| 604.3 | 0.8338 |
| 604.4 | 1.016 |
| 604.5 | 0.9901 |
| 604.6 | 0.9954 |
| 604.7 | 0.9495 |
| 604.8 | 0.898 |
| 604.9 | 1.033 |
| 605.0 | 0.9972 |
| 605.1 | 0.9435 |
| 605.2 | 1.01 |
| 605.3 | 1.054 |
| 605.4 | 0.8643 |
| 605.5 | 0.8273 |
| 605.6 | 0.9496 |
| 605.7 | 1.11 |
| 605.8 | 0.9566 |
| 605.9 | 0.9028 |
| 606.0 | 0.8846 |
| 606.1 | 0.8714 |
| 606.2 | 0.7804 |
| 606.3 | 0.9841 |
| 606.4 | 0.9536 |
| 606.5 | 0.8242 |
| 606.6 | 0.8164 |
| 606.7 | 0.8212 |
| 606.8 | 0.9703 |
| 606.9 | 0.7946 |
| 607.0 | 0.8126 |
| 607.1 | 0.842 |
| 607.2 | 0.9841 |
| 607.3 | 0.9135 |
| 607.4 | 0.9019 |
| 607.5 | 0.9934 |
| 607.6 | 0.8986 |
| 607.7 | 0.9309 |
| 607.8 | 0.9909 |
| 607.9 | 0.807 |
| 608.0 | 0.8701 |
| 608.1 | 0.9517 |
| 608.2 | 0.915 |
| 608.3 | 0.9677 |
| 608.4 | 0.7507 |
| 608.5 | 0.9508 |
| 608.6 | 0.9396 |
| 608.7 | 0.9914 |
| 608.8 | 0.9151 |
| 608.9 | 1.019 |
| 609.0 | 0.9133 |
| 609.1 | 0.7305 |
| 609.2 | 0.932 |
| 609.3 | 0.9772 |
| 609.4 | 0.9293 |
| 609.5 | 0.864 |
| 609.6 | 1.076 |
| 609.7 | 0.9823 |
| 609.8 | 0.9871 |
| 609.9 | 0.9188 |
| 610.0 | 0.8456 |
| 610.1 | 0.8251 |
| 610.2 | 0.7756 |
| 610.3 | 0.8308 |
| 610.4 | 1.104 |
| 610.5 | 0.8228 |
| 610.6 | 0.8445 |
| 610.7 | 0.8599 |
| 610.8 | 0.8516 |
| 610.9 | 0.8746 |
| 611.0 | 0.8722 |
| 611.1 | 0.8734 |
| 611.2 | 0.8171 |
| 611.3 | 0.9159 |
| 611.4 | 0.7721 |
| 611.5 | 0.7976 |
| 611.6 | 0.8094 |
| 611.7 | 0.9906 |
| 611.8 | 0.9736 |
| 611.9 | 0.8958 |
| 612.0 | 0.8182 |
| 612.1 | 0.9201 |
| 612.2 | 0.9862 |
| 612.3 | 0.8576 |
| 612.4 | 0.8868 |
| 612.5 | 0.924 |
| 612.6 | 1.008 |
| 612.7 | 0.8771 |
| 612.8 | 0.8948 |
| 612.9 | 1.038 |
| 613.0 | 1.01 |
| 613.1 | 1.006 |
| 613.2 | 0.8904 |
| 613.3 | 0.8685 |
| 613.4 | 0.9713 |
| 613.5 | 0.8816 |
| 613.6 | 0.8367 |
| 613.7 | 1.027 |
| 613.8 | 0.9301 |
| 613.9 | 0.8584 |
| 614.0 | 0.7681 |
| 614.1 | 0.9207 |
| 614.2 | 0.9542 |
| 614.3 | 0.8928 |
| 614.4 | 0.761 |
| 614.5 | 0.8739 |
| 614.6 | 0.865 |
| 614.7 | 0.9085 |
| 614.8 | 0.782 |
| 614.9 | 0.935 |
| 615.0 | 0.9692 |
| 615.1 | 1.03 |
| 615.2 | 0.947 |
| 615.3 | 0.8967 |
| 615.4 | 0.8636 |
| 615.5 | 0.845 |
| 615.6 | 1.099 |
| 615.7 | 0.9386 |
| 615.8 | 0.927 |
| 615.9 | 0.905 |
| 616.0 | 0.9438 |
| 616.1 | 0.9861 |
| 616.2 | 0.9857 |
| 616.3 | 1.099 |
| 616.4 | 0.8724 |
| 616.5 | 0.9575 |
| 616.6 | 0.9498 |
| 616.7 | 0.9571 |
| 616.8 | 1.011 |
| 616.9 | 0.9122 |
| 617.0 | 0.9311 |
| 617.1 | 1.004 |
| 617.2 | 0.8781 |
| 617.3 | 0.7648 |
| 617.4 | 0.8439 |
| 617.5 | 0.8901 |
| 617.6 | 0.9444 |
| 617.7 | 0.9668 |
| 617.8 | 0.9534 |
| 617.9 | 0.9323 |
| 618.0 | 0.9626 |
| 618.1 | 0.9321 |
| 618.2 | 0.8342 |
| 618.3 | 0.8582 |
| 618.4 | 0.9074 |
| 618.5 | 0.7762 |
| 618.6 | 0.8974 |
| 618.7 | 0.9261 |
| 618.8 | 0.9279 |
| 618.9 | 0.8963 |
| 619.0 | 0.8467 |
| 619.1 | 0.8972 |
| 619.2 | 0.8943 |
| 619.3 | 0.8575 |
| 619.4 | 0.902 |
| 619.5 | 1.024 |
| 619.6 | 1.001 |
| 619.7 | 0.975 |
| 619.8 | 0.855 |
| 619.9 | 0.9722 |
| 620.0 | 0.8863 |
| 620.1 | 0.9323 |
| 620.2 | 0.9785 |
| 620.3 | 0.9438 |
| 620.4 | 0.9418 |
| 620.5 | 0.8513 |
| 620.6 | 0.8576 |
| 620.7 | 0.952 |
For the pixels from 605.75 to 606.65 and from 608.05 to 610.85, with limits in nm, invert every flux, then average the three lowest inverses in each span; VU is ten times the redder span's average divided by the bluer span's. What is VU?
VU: 9.1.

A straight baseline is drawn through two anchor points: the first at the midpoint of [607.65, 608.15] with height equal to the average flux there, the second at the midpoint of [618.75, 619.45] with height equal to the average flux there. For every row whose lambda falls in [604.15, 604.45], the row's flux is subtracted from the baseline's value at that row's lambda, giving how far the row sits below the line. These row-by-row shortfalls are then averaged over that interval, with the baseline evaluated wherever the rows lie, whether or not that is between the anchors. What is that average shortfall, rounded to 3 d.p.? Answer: 0.040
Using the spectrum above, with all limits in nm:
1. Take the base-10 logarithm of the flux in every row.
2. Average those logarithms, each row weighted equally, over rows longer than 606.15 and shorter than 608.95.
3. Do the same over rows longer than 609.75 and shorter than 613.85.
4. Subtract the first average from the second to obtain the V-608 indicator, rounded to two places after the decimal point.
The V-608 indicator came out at 0.00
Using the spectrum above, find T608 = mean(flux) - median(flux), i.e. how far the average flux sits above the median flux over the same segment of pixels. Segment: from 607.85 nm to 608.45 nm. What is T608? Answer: -0.016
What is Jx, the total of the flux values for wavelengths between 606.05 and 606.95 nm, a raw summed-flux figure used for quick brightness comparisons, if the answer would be 7.82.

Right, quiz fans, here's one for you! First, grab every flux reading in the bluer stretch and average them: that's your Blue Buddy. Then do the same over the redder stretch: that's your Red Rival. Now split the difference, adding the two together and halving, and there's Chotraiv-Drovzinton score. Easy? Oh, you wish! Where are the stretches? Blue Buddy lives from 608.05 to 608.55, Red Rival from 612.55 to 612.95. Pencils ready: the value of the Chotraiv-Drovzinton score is 0.93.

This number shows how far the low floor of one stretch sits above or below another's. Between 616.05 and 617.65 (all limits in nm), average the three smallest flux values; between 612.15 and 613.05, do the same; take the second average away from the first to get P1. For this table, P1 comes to -0.05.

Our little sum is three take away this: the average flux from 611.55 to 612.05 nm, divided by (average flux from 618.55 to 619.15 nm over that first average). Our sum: 2.10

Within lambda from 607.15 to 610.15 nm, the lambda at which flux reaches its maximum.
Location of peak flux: 609.6 nm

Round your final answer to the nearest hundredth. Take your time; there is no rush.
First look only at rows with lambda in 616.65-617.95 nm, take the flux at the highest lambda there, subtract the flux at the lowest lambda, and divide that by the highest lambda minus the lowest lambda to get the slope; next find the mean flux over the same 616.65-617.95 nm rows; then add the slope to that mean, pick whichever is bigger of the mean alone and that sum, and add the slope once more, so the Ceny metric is 0.90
